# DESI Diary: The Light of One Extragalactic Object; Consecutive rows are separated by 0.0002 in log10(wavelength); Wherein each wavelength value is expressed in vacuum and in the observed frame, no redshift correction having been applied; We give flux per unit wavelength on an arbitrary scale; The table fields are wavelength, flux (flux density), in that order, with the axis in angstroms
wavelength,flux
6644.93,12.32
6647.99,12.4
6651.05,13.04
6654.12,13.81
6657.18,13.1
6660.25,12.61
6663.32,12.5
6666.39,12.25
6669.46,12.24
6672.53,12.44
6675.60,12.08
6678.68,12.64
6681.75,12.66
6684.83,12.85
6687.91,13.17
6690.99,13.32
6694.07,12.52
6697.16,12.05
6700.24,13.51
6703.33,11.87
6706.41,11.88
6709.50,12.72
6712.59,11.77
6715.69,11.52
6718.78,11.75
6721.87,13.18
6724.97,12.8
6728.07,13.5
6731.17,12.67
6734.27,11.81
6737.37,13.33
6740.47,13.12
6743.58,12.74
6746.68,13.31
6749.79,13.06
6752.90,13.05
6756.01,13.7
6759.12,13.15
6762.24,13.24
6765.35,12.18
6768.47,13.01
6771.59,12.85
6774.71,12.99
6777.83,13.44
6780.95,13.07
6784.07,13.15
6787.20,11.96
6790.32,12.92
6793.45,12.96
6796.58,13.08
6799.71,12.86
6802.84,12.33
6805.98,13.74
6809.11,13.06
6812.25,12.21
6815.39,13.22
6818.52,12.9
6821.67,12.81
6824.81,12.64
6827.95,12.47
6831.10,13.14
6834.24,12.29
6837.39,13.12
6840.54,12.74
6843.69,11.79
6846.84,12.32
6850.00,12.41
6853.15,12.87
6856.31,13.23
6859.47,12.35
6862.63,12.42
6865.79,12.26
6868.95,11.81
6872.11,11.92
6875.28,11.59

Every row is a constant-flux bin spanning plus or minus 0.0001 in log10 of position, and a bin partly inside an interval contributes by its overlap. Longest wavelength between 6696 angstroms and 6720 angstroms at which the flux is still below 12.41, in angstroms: 6718.78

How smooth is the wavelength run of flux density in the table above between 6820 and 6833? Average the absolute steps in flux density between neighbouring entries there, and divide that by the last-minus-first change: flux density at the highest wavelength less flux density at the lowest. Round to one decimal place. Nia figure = 1.0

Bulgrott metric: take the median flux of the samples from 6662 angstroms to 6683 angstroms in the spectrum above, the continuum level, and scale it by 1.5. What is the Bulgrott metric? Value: 18.7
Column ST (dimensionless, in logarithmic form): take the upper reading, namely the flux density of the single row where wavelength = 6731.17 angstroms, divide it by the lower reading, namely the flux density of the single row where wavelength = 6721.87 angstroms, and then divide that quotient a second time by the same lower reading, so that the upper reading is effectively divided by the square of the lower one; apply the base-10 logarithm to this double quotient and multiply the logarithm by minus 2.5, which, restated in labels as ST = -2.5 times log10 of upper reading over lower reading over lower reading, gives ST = 2.84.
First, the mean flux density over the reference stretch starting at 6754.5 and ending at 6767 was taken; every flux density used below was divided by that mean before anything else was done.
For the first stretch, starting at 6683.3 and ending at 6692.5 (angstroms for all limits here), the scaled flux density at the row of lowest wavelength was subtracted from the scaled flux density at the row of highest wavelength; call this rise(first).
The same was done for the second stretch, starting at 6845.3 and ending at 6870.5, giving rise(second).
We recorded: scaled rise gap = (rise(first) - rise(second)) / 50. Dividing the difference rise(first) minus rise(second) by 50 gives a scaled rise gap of 0.0015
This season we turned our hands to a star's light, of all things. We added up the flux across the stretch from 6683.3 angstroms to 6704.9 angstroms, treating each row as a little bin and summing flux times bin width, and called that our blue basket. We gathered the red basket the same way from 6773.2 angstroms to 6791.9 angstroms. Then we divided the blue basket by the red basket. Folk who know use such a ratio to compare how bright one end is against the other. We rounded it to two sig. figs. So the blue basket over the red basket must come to 1.1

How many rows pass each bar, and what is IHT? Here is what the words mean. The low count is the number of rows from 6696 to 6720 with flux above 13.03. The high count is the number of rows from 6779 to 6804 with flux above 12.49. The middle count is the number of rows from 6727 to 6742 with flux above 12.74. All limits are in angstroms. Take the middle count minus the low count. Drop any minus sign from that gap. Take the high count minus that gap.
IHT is 4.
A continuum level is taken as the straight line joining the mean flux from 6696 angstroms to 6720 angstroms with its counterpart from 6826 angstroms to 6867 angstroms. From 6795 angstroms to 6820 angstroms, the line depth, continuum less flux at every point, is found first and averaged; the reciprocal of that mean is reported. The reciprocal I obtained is -2.1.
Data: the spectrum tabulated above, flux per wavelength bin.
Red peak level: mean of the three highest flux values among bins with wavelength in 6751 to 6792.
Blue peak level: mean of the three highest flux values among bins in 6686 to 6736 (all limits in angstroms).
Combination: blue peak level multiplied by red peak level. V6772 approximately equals 181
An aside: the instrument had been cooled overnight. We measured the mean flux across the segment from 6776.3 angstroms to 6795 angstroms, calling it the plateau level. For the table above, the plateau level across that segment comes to 12.9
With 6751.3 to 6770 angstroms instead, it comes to 13.1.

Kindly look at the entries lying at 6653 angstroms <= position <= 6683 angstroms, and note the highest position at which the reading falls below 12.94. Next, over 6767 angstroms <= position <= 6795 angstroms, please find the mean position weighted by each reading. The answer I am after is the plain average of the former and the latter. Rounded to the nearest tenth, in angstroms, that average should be 6731.3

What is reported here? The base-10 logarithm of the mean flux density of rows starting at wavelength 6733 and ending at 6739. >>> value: 1.10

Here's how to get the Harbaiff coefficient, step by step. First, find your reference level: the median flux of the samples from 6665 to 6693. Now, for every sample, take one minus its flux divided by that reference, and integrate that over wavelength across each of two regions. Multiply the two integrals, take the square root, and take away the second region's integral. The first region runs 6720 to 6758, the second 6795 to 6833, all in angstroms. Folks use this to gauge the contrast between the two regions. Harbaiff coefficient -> 1.6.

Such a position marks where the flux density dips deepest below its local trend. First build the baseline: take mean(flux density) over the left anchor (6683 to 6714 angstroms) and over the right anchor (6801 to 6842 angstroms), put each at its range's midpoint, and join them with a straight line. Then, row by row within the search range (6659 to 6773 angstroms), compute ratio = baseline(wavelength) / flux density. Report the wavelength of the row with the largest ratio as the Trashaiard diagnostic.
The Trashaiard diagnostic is 6715.69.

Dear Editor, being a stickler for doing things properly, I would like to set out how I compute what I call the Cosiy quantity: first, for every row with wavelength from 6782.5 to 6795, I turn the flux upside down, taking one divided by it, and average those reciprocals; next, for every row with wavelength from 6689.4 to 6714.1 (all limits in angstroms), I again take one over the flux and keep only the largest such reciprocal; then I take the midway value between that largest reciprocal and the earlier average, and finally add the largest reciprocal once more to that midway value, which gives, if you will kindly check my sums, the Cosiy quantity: 0.167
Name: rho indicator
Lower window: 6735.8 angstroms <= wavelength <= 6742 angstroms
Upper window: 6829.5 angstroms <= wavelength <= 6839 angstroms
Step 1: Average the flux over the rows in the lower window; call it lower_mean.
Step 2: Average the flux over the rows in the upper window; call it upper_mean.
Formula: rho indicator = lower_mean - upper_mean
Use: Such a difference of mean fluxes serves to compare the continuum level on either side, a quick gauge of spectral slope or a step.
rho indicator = 0.38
